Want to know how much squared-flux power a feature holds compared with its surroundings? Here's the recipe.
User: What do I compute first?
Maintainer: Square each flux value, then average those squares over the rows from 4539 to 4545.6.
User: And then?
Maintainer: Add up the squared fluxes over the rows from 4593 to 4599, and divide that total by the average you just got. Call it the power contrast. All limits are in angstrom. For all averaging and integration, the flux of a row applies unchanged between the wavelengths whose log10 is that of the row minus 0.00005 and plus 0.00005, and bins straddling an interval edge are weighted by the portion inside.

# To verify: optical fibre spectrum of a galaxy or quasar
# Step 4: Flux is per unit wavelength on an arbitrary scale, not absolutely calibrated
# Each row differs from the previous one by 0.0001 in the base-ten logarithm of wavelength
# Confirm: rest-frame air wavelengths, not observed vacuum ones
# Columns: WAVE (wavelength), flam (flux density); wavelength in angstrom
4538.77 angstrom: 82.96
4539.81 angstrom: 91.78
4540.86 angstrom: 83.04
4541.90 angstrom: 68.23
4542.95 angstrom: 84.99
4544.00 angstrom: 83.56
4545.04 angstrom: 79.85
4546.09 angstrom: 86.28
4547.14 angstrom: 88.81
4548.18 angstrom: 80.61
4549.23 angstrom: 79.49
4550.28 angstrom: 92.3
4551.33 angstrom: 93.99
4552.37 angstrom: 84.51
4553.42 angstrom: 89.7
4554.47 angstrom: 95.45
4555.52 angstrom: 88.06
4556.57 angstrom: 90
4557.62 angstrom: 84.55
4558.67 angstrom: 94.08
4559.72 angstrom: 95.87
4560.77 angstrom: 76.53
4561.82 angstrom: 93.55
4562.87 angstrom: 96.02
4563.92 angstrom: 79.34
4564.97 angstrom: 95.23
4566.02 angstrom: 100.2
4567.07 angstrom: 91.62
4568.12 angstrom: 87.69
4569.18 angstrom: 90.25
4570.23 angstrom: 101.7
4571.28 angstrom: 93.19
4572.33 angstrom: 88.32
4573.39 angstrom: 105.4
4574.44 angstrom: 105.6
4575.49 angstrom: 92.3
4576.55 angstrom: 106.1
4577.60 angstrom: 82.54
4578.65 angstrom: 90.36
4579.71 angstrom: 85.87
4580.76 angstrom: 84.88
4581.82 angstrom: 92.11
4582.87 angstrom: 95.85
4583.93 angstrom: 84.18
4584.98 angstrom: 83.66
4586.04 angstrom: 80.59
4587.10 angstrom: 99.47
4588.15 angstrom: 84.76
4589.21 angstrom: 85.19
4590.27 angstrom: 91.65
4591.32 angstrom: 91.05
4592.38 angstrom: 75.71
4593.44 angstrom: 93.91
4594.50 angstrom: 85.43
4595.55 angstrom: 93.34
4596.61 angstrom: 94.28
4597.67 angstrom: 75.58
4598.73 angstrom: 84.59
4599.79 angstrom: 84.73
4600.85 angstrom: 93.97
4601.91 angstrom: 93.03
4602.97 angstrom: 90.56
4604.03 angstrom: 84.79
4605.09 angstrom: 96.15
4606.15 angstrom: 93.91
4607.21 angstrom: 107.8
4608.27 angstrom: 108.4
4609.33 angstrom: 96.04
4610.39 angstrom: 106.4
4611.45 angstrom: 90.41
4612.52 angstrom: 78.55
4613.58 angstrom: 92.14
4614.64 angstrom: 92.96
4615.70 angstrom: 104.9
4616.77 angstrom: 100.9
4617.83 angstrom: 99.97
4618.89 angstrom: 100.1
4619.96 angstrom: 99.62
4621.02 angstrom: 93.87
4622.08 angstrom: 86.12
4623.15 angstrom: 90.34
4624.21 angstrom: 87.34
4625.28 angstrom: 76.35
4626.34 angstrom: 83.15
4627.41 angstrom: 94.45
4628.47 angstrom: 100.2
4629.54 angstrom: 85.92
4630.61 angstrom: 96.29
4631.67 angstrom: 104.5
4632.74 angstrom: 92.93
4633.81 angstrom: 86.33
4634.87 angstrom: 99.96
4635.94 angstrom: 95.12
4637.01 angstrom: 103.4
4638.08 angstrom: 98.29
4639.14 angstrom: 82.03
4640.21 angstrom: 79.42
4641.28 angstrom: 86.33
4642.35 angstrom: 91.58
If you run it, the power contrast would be 6.9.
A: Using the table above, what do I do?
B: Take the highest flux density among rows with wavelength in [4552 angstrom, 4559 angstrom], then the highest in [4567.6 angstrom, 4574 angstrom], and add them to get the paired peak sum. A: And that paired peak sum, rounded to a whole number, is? 201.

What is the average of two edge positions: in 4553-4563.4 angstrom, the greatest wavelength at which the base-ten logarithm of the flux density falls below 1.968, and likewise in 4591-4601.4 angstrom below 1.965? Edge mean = 4580.3 angstrom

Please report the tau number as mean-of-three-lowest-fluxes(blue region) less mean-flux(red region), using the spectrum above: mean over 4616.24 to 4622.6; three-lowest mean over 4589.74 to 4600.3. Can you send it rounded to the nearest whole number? -18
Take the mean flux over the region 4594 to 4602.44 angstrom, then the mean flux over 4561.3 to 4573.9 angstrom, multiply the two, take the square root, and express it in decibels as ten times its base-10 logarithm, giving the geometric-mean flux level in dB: 19.58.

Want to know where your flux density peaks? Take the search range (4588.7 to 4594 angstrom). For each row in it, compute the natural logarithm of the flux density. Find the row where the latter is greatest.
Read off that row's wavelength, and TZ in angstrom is 4593.44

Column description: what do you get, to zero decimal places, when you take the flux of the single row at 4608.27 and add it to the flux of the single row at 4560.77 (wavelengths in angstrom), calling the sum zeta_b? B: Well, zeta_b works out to 185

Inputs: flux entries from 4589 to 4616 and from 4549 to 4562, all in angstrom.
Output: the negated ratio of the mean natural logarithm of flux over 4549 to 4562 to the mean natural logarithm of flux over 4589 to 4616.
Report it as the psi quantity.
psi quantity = -0.99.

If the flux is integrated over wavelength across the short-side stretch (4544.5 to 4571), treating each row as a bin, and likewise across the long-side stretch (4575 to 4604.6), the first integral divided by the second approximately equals 0.9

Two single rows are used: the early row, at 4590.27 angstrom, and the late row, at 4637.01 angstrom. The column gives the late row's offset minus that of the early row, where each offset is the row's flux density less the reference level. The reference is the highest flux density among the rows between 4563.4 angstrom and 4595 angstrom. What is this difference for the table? 12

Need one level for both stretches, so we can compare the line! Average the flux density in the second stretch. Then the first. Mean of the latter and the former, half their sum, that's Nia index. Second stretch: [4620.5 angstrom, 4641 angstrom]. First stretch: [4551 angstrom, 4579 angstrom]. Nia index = 91.8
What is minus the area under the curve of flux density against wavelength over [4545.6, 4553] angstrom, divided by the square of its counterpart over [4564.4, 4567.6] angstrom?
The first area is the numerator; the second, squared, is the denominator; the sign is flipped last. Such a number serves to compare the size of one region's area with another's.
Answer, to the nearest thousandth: -0.007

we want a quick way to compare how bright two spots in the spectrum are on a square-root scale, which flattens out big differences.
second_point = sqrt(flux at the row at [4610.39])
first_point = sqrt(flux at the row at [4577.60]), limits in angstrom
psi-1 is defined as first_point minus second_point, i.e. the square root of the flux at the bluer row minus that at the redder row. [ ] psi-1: -1.2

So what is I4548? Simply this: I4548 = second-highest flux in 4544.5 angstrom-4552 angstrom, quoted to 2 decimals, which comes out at 92.30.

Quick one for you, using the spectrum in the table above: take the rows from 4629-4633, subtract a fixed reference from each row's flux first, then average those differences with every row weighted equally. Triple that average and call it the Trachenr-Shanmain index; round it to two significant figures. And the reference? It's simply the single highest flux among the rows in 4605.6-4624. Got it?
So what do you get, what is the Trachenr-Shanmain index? -40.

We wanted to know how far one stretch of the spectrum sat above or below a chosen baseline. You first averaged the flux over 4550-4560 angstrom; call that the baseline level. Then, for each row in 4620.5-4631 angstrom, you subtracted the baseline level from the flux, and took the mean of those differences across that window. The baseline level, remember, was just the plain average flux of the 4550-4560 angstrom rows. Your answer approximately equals -1.4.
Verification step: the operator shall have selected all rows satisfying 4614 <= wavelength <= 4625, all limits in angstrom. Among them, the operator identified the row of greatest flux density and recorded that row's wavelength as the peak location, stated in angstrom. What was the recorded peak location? 4615.70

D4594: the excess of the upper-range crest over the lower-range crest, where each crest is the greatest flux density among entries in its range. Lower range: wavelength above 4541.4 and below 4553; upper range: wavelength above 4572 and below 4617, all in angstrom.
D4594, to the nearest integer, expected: 14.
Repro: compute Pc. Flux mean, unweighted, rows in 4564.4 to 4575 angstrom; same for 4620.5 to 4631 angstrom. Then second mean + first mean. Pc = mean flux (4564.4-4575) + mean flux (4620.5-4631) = 185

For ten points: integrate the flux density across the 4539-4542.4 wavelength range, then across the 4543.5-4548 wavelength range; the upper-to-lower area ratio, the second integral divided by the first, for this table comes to 1.4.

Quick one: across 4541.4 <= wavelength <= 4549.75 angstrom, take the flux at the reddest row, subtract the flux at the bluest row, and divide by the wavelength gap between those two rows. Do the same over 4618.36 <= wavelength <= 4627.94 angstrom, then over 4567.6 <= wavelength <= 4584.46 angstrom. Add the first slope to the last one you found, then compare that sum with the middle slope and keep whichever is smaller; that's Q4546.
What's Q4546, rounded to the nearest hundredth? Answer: -0.66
